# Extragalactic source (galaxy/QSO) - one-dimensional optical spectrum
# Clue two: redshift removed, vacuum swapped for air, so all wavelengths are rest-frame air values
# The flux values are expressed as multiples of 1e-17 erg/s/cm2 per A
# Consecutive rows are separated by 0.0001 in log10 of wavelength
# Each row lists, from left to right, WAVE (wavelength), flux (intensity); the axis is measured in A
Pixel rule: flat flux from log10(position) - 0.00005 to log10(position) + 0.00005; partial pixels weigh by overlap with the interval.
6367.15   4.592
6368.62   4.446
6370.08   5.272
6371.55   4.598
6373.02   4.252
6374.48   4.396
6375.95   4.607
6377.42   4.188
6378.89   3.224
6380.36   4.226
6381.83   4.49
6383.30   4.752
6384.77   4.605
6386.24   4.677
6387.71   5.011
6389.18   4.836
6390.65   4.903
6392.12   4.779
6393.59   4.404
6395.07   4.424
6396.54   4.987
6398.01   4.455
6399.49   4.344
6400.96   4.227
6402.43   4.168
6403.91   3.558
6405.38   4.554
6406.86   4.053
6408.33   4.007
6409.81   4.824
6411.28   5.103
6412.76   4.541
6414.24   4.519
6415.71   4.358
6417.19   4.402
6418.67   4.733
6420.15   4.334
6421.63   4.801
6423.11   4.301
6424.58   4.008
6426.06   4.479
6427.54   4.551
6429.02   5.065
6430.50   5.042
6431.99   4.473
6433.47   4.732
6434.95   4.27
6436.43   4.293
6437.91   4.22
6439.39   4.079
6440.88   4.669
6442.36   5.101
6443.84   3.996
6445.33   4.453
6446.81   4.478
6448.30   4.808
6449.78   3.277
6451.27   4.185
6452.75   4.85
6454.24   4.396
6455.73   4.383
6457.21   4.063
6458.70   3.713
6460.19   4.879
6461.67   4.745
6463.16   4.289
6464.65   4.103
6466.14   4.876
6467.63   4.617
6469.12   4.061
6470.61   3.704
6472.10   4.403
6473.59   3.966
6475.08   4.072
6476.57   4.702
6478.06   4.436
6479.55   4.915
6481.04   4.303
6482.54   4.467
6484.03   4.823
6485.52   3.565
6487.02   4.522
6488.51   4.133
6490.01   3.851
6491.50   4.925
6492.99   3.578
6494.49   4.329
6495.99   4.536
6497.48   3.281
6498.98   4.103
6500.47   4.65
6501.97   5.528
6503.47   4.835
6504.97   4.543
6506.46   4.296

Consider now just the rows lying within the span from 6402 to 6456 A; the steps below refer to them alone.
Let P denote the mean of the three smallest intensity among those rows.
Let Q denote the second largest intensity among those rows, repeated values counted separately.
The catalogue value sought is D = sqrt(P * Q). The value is 4.29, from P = 3.6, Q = 5.101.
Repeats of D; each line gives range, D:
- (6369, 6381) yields 4.23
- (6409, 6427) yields 4.51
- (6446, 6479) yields 4.17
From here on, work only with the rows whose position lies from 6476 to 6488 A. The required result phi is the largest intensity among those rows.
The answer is 4.915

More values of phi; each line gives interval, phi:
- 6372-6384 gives 4.752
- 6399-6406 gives 4.554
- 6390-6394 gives 4.903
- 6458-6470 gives 4.879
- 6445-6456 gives 4.85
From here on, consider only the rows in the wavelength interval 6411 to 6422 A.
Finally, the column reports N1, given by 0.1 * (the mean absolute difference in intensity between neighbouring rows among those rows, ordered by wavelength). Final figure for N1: 0.028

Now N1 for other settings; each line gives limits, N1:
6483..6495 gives 0.087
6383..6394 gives 0.018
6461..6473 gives 0.047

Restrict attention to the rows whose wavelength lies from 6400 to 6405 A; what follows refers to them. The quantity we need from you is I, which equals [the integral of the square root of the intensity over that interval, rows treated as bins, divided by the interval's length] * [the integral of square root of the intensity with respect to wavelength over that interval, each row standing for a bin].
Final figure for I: 20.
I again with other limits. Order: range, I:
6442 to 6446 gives 18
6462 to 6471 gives 39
